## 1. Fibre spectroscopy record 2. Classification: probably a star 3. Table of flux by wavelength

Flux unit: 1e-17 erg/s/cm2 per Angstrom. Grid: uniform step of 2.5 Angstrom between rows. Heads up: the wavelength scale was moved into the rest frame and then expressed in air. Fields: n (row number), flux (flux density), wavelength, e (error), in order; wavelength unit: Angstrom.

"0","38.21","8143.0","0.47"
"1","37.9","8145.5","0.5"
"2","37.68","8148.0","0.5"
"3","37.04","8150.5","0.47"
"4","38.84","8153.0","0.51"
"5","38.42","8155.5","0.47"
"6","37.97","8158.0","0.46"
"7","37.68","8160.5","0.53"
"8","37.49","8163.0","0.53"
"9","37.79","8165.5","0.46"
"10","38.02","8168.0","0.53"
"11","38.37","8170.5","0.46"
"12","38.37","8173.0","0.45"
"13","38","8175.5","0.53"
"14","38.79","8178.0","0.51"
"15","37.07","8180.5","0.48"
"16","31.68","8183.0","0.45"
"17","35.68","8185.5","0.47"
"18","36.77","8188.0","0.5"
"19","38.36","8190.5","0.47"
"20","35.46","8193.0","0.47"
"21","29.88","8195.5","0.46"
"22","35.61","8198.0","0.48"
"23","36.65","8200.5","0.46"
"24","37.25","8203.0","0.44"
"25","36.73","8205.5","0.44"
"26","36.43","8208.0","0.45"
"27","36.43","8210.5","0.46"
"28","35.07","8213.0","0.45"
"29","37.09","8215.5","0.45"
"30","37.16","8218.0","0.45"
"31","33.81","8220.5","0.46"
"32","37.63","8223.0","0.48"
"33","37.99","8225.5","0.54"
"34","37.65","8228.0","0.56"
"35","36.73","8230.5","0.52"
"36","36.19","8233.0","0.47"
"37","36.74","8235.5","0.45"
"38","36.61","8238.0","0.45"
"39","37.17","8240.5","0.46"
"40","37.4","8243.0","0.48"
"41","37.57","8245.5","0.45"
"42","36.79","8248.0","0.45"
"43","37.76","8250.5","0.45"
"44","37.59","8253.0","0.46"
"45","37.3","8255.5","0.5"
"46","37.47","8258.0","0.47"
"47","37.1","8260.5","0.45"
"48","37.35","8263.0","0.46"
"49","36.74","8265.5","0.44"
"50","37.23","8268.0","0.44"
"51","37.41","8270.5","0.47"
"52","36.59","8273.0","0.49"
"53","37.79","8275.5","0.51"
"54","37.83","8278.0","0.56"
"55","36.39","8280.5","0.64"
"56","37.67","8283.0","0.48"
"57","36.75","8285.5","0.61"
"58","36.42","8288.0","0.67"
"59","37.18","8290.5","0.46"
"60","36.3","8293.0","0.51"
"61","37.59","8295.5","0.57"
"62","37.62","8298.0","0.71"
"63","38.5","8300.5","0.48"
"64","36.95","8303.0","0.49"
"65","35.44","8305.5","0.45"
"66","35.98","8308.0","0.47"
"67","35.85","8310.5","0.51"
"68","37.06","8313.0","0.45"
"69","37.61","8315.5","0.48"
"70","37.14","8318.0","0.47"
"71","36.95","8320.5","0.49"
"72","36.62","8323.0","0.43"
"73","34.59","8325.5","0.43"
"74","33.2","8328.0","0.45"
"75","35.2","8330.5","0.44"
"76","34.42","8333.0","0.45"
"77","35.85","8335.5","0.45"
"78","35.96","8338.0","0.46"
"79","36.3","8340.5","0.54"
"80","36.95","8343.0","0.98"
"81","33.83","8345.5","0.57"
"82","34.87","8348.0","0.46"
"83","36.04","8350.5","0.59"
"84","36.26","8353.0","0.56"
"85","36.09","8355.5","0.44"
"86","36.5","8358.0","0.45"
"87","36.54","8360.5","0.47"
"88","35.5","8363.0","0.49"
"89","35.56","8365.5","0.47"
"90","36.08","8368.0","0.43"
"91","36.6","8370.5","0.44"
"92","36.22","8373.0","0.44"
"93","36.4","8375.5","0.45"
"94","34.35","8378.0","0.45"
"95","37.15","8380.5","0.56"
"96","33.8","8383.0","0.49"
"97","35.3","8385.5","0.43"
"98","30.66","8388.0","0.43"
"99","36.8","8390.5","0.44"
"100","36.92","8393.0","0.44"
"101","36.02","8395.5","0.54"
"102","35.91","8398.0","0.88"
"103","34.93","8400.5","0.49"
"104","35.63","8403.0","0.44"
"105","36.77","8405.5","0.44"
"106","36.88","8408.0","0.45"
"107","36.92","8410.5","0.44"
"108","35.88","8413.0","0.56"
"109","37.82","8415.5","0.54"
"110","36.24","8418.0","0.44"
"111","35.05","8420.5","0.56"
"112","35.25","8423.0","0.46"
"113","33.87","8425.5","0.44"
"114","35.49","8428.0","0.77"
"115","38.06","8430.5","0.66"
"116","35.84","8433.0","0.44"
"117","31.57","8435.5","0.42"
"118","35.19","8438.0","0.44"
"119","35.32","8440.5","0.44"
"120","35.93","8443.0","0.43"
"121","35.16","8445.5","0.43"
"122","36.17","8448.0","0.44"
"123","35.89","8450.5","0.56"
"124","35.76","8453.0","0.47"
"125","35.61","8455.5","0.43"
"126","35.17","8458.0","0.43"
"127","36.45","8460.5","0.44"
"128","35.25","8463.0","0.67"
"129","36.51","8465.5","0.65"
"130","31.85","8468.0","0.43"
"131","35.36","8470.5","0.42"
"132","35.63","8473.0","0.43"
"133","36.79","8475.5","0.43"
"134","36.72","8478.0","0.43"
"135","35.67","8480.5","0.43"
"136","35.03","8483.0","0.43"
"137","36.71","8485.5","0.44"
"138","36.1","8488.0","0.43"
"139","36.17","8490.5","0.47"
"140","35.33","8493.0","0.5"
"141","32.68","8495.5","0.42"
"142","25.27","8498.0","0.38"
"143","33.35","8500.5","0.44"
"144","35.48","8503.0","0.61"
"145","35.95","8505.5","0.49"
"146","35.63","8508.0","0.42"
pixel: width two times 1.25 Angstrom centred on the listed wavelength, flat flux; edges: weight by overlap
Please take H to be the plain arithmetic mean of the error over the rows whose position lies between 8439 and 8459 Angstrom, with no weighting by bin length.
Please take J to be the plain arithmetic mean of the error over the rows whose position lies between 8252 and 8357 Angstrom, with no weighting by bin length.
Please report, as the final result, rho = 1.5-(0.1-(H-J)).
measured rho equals 1.34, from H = 0.454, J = 0.510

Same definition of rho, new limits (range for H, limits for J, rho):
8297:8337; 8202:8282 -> 1.40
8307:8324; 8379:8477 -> 1.38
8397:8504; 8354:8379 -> 1.43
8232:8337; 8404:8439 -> 1.38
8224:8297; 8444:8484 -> 1.43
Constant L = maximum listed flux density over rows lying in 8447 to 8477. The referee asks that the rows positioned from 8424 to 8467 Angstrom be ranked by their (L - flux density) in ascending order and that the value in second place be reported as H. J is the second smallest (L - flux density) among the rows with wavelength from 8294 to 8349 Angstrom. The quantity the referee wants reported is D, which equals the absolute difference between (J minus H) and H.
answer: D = 1.4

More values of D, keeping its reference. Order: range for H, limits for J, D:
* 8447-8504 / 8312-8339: 0.5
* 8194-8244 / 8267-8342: 0.7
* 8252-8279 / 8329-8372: 2.2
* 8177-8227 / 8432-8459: 4.0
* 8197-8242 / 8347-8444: 0.7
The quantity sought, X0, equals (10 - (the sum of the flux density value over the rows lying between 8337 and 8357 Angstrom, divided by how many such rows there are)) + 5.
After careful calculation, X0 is -20.8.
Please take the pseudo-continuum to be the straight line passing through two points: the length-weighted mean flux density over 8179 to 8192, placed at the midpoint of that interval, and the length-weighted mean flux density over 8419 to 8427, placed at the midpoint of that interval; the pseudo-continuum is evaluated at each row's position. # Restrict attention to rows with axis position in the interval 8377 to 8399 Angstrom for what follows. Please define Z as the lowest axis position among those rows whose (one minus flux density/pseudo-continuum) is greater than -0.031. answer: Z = 8378.0 Angstrom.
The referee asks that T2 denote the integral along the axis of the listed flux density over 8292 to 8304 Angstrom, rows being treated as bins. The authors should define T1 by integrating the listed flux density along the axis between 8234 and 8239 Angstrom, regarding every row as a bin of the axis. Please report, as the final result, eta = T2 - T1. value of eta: 266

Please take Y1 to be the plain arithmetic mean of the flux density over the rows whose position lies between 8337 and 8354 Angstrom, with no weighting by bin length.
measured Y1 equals 35.7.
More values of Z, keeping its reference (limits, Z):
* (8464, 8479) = 8468.0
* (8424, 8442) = 8425.5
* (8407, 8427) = 8413.0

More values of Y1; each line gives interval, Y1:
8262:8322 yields 37.0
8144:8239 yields 36.8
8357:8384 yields 35.9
